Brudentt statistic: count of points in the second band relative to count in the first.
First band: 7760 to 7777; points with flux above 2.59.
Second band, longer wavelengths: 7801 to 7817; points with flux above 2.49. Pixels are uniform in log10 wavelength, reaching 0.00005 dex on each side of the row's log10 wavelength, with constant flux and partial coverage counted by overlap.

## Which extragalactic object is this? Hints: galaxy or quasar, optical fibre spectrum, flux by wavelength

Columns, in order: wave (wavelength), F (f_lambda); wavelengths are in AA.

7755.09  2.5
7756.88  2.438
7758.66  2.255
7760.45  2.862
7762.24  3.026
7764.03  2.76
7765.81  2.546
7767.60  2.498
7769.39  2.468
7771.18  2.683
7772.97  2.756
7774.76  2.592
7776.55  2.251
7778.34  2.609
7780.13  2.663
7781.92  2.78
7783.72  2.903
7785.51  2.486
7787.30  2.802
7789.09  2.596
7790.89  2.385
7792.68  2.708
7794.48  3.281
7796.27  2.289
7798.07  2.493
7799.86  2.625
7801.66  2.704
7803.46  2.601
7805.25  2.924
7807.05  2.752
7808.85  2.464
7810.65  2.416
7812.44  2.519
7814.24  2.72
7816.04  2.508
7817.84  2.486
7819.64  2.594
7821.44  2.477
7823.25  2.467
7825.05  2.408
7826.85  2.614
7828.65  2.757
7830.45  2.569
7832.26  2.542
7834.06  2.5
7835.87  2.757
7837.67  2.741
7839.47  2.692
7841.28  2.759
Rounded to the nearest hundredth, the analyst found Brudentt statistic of 1.17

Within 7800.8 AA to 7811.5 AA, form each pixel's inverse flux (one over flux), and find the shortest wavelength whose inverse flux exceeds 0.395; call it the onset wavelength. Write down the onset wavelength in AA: 7808.85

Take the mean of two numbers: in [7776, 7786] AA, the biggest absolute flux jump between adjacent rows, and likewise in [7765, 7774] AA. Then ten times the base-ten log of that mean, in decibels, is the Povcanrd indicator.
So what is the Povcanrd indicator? -5.0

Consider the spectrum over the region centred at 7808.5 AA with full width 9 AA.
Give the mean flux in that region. 2.62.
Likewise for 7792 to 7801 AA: 2.68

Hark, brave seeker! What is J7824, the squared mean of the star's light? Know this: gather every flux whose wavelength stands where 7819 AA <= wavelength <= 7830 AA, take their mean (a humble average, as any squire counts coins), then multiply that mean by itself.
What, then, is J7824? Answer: 6.52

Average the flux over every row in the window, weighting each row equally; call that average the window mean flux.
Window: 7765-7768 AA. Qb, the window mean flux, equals 2.52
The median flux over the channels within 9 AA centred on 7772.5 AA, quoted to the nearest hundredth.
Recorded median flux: 2.59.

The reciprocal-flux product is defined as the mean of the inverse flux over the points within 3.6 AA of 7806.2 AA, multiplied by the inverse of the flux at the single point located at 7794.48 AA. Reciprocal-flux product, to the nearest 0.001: 0.114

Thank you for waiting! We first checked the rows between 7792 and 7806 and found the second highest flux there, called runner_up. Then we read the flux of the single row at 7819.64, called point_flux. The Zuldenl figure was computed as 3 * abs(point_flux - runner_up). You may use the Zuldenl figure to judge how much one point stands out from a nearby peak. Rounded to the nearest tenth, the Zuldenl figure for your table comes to 1.0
